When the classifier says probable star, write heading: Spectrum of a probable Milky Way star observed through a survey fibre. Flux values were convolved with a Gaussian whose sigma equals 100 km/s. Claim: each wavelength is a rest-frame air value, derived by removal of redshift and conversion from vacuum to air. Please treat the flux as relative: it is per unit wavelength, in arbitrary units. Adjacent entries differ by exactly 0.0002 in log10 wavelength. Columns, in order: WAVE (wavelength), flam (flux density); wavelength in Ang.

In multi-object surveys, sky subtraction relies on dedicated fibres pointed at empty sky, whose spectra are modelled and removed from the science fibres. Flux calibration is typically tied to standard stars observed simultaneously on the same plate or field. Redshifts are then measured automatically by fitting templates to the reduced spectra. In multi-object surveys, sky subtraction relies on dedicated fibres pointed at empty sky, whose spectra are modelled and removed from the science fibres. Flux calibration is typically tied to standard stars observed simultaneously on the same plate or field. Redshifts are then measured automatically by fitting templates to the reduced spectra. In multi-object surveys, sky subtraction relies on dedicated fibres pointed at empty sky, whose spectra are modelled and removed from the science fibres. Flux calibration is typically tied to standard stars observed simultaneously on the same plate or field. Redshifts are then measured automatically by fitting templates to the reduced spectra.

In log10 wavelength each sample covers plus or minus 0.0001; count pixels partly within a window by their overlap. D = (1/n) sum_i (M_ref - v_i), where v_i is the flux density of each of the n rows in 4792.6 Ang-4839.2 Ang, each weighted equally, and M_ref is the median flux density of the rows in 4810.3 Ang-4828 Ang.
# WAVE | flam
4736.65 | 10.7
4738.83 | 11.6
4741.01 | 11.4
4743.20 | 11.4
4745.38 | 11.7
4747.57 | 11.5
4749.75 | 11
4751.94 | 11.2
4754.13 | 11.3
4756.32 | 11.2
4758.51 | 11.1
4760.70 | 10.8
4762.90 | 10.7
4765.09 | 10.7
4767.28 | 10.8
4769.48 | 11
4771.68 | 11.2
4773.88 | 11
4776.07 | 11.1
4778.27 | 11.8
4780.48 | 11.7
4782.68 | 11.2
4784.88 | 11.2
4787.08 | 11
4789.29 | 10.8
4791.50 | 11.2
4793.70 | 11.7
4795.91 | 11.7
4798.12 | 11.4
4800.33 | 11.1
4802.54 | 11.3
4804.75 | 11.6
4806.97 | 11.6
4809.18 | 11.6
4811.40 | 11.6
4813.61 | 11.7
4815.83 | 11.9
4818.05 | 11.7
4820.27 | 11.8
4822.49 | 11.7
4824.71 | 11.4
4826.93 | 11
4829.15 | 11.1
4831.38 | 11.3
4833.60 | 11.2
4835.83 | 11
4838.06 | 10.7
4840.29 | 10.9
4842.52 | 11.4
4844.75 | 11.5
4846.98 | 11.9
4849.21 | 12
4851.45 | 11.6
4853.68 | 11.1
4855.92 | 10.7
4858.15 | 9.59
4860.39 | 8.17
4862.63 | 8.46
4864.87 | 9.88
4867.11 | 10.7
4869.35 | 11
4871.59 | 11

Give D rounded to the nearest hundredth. 0.27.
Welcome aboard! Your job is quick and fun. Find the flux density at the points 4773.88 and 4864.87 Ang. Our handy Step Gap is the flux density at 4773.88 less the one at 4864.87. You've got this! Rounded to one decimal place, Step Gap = 1.1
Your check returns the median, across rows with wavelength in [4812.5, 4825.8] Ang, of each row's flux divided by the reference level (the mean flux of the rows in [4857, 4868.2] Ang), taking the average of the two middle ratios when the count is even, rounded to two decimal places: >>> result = 1.25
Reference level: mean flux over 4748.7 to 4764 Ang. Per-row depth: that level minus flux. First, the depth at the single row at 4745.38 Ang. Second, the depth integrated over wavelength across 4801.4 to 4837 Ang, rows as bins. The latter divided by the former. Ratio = 23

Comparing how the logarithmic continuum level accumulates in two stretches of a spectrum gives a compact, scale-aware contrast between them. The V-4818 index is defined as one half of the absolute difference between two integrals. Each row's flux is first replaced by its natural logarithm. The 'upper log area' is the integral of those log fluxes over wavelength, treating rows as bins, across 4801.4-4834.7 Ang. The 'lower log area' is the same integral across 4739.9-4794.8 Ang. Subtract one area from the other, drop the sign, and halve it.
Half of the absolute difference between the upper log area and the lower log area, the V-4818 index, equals 26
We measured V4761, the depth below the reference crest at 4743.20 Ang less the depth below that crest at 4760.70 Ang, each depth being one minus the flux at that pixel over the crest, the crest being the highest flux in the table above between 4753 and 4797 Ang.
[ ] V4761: -0.05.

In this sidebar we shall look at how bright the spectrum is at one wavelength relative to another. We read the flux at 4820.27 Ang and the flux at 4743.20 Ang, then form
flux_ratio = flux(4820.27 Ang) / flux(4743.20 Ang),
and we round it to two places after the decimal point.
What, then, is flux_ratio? 1.04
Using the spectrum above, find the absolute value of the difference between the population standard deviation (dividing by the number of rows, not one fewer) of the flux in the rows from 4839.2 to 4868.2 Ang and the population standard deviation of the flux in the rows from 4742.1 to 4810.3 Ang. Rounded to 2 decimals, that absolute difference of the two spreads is 0.87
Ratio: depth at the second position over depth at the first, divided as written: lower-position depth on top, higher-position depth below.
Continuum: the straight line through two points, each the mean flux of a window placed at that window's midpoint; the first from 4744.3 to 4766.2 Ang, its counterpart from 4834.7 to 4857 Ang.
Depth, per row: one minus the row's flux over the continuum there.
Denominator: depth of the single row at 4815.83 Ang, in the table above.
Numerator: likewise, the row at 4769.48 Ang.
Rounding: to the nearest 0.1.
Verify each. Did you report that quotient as -0.2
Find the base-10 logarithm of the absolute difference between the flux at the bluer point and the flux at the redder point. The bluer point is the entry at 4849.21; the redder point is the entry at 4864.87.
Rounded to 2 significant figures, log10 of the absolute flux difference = 0.33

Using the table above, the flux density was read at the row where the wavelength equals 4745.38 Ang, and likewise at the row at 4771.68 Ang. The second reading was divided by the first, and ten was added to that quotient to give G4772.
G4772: 11.0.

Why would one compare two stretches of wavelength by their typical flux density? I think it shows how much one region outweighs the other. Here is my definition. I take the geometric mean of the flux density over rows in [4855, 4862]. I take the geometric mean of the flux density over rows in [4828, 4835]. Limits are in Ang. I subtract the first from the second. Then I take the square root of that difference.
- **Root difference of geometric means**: 1.33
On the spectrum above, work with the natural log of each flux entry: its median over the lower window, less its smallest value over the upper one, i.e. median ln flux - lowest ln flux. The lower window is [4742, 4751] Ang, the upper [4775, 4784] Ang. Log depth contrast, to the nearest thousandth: 0.031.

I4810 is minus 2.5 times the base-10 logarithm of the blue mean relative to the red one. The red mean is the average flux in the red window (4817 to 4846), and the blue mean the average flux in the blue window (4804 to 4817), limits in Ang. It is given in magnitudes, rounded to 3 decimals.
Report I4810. -0.036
